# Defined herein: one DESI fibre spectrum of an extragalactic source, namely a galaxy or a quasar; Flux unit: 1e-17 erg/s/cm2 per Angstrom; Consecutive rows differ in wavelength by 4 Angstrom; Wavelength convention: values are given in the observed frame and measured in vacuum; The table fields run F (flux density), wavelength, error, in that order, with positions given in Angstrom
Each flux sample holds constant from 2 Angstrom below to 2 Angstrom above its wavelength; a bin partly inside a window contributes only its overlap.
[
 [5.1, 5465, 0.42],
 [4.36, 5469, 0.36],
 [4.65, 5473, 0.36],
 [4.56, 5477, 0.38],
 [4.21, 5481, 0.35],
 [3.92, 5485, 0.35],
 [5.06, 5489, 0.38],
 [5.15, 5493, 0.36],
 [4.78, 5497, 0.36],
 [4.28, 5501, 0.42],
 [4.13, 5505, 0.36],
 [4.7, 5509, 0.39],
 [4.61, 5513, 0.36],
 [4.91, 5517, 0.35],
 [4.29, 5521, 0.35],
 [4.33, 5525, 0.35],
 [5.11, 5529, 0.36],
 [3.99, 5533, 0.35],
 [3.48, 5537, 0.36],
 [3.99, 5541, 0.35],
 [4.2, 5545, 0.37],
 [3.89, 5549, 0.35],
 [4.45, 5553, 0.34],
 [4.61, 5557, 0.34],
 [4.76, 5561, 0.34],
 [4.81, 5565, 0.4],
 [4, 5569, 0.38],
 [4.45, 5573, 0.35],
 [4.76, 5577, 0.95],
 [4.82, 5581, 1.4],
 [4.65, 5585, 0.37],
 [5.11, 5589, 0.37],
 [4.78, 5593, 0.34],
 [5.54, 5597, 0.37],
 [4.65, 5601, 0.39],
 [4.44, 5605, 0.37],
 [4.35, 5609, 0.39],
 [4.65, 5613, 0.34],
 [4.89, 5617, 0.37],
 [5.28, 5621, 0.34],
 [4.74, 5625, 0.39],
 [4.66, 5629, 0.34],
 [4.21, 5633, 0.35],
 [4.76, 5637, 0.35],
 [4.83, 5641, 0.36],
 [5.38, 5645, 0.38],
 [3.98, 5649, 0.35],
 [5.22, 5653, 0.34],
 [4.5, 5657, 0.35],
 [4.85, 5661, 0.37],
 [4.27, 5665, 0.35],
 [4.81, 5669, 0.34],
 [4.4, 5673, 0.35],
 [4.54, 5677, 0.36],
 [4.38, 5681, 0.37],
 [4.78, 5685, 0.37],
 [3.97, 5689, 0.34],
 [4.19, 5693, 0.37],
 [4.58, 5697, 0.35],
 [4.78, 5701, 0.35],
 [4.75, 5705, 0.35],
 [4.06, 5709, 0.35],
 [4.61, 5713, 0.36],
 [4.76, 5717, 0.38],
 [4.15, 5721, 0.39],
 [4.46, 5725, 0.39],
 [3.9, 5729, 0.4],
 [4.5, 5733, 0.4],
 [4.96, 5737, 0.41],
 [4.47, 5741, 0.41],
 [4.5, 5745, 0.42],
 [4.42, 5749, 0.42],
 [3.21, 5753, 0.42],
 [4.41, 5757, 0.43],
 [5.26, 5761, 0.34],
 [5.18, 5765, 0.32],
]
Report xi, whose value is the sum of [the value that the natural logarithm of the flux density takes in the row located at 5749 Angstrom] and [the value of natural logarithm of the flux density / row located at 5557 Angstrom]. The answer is 3.01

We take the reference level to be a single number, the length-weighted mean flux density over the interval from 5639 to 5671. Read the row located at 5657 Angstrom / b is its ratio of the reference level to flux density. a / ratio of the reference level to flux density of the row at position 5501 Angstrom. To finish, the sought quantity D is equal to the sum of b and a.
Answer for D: 2.16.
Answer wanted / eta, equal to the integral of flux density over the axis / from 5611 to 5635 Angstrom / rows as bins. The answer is 114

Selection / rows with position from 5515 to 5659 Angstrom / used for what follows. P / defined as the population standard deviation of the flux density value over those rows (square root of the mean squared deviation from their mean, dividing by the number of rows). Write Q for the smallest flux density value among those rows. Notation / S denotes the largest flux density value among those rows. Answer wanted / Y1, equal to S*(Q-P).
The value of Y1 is 16.8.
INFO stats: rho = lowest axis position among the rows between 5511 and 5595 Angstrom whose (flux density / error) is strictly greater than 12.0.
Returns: 5513 Angstrom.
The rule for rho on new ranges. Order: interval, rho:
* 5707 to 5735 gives 5713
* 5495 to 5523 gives 5497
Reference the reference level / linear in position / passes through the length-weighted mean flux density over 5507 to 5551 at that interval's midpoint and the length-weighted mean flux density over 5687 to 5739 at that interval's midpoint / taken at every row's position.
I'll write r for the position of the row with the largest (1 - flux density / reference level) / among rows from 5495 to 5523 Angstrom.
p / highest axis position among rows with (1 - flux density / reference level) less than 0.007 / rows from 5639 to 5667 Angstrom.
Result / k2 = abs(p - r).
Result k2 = 156 Angstrom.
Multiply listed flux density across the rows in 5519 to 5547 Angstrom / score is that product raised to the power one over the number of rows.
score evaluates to 4.17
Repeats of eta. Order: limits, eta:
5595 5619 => 114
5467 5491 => 107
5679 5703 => 107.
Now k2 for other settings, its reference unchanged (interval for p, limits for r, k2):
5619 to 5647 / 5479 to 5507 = 160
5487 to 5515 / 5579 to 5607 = 92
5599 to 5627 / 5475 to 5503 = 140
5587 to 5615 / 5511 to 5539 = 76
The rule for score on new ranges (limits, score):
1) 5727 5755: 4.25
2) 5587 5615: 4.77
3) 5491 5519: 4.64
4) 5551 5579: 4.54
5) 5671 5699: 4.40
